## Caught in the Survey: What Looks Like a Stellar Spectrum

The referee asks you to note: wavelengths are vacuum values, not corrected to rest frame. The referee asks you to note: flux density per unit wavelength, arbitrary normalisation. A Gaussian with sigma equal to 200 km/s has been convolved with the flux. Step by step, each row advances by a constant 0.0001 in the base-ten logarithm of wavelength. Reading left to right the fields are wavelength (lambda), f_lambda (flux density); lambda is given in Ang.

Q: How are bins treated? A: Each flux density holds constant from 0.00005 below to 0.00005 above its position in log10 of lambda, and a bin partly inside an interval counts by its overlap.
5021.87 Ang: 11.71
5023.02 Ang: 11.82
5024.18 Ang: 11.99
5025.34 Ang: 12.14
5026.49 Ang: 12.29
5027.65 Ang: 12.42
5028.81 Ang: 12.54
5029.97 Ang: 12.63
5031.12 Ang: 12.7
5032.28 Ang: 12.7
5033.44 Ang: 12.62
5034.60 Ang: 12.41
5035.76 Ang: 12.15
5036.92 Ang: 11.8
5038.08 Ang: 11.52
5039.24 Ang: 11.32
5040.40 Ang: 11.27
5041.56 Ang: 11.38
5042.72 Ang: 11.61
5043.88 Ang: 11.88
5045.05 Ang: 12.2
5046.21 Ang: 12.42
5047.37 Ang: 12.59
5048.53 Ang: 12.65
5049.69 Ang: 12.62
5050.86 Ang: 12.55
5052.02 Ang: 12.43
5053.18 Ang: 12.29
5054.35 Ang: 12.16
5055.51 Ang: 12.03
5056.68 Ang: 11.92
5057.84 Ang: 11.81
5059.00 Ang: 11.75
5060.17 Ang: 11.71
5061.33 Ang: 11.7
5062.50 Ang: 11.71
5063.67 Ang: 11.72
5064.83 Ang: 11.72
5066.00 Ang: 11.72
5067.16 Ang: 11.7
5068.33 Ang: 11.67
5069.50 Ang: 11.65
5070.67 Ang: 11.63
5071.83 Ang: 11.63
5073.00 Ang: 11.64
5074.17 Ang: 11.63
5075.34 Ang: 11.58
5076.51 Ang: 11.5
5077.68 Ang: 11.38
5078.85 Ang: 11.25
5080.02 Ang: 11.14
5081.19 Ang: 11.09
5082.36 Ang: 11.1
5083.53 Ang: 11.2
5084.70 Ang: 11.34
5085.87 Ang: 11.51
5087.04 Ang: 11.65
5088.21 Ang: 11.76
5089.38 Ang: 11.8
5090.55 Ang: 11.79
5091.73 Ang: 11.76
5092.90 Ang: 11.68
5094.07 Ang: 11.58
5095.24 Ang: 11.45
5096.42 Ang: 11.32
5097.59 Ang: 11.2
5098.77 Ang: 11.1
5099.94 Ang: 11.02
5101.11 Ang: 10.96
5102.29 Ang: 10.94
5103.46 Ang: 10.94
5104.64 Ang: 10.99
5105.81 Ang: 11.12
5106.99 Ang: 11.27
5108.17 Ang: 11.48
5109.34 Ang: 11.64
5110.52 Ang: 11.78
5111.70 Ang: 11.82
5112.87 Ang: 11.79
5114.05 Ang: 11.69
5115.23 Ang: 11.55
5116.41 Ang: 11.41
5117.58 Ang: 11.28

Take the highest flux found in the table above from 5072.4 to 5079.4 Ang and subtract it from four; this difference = -7.6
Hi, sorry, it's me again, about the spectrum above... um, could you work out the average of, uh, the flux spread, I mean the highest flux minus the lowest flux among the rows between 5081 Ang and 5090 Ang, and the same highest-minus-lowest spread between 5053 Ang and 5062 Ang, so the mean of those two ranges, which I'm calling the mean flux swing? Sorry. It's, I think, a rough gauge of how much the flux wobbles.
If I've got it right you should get 0.65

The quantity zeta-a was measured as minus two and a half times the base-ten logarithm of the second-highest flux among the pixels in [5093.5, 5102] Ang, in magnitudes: -2.65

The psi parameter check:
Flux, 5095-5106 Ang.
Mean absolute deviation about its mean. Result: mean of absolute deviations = 0.13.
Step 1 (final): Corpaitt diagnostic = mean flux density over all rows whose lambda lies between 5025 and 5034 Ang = 12.5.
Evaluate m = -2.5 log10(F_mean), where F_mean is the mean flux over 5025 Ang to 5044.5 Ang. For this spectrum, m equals -2.71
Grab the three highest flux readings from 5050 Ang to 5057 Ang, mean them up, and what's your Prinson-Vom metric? 12.4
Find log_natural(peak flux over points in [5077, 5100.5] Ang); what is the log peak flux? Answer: 2.47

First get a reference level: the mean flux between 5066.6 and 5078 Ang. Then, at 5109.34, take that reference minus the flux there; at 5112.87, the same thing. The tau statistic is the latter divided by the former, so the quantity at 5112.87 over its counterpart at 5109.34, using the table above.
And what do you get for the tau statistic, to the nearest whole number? 5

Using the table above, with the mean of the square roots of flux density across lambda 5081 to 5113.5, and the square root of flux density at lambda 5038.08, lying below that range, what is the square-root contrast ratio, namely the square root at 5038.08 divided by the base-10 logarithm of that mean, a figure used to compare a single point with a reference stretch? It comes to 6.42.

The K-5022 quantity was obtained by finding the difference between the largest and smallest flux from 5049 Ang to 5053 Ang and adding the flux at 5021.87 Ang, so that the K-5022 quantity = 11.9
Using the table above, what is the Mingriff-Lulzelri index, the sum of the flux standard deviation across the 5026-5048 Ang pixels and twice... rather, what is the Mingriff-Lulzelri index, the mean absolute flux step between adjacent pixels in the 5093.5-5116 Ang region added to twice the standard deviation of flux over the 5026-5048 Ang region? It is 1.1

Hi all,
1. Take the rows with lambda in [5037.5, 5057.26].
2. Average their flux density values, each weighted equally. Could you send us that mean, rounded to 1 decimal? 12.0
